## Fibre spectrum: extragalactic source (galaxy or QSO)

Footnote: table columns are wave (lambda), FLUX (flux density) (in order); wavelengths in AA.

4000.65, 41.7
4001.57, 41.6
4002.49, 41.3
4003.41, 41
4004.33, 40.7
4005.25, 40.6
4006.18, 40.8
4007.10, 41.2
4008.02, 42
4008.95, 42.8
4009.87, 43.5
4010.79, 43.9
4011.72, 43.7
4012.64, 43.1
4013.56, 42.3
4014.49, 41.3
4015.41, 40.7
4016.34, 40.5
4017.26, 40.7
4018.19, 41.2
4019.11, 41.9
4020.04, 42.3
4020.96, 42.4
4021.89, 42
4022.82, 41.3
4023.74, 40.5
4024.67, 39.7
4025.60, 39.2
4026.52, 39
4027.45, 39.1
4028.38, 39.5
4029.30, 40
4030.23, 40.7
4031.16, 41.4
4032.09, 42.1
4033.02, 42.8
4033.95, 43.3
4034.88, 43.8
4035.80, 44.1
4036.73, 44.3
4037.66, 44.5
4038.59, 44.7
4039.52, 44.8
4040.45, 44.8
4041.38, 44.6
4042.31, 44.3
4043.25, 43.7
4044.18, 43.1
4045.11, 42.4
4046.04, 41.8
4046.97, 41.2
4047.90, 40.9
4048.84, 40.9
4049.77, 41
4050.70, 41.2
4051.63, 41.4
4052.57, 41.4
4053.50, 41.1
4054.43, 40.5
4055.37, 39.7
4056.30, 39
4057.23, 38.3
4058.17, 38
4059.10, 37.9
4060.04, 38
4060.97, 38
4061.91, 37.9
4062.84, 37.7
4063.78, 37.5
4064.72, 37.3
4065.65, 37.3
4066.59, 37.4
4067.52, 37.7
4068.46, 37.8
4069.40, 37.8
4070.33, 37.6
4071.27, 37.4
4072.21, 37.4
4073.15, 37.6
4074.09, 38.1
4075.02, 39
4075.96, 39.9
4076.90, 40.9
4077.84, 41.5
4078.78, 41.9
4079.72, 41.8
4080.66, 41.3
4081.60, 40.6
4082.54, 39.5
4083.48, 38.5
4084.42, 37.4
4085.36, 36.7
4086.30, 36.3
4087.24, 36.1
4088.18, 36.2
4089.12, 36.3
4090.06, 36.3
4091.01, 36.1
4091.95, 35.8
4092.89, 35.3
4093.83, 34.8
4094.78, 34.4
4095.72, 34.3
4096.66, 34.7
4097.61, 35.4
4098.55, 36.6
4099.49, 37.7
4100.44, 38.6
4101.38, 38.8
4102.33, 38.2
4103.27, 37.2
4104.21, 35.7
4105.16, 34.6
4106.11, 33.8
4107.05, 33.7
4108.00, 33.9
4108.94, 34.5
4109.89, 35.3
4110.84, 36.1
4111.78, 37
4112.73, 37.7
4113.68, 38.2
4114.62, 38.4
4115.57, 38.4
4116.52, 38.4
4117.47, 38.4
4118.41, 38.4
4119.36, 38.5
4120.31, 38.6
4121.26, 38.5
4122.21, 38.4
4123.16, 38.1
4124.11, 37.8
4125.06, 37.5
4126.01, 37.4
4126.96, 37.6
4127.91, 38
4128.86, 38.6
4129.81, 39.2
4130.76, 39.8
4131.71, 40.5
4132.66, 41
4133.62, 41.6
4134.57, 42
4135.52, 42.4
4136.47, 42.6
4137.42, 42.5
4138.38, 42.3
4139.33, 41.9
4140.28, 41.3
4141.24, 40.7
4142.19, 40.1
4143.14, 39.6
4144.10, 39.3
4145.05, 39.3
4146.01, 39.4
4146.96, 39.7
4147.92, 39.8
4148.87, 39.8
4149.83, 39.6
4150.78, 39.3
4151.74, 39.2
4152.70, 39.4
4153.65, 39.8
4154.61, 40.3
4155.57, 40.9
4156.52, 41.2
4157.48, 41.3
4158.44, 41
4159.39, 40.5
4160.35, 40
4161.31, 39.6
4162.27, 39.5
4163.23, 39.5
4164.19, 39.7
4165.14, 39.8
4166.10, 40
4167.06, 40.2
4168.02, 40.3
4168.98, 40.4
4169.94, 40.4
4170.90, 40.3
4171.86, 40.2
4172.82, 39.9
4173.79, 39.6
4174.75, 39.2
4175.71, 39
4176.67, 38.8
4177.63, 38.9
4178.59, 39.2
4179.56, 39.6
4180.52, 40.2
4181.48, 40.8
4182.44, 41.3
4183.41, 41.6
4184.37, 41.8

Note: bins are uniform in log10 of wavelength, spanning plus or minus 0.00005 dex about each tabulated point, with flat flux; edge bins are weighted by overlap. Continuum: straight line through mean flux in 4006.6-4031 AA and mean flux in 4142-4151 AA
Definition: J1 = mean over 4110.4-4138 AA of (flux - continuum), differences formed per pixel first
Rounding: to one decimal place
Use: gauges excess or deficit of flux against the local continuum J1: -0.9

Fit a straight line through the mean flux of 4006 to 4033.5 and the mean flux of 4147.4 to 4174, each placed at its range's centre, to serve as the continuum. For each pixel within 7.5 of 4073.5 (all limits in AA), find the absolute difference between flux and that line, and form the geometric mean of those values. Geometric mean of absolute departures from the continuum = 1.6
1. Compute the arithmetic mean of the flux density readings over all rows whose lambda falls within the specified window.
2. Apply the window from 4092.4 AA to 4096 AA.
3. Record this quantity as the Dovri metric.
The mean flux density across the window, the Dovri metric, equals 35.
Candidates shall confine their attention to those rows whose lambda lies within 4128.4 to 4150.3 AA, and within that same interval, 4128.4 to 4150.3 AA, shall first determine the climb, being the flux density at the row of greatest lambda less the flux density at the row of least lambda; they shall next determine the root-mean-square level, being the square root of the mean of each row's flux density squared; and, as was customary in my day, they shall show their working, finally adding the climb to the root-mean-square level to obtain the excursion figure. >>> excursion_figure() 42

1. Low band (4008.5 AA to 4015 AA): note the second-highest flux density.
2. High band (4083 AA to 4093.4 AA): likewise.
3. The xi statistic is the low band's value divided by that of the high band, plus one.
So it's 2.17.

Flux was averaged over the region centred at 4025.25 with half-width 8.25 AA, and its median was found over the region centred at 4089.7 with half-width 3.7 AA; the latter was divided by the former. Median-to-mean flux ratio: 0.88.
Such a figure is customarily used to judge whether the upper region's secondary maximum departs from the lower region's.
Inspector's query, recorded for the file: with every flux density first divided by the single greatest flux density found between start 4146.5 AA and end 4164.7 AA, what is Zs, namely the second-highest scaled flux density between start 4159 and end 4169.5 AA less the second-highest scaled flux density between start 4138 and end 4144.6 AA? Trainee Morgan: -0.04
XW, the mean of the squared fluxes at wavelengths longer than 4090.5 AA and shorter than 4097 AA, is 1229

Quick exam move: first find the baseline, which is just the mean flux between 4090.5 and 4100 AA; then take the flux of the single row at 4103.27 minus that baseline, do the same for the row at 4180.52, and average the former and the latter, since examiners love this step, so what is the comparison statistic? 3.2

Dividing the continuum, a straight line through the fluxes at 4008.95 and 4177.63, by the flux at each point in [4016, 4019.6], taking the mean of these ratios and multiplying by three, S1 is 3.1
